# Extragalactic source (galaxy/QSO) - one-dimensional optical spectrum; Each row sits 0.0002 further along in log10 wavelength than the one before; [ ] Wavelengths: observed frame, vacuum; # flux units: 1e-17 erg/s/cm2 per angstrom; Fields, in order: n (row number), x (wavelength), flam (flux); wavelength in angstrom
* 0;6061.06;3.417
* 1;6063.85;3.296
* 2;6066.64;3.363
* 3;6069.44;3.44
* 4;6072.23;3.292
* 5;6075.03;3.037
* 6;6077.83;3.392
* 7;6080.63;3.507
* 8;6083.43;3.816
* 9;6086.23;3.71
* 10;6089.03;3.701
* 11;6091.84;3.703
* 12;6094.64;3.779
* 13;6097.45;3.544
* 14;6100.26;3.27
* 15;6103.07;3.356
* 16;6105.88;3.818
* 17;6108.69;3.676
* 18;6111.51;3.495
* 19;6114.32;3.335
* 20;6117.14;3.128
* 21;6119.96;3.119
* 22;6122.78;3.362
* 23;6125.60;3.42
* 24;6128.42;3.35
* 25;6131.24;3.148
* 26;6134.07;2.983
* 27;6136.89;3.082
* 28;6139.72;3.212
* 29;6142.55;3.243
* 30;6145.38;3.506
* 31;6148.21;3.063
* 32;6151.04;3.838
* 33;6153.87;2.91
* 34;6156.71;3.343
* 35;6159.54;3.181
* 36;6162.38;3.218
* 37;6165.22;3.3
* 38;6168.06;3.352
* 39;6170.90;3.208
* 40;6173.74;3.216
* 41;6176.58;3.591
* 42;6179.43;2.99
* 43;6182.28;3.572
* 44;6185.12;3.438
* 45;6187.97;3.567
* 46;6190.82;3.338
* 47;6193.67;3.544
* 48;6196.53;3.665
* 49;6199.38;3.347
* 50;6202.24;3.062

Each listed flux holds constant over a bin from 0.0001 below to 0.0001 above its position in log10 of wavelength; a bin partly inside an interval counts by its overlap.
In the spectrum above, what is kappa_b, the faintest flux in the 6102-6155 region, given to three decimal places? 2.910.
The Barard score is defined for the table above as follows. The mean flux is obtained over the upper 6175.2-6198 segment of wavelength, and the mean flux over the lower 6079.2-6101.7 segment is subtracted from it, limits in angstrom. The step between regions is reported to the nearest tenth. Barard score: -0.2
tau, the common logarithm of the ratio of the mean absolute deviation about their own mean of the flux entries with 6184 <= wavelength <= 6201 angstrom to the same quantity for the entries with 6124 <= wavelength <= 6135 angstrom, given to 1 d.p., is -0.2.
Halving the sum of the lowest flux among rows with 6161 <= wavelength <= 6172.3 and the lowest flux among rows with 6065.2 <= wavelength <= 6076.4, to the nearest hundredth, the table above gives 3.12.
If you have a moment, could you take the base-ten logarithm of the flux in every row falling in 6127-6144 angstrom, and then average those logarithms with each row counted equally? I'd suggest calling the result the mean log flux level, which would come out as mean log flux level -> 0.50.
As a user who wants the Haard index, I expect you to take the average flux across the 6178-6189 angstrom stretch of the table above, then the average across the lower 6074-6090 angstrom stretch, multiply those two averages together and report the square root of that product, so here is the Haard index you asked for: 3.46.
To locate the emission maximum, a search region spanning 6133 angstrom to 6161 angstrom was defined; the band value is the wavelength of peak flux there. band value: 6151.04 angstrom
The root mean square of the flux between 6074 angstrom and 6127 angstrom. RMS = 3.49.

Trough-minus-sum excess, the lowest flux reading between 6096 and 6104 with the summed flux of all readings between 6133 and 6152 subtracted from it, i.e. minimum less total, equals -20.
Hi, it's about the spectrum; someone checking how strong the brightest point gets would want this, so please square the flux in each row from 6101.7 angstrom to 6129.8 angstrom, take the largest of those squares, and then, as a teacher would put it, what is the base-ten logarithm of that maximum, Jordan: 1.16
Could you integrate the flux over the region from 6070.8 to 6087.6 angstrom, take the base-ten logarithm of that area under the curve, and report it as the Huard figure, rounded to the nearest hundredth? 1.76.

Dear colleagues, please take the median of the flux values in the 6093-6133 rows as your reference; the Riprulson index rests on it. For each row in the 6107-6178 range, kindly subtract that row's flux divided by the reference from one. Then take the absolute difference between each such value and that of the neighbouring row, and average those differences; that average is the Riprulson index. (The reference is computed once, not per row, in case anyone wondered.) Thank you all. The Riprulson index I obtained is 0.065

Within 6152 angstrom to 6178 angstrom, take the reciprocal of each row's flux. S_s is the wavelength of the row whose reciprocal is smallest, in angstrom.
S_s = 6176.58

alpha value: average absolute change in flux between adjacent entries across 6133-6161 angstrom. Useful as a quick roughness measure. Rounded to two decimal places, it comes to 0.36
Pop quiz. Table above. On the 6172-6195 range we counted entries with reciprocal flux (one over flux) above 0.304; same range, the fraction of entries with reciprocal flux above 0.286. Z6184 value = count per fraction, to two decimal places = 4.00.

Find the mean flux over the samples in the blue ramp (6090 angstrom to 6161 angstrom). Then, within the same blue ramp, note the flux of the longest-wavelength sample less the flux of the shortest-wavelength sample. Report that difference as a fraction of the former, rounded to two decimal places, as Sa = -0.16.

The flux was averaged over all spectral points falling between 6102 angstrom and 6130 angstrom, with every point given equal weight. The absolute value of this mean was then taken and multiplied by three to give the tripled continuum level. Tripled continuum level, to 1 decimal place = 10.2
